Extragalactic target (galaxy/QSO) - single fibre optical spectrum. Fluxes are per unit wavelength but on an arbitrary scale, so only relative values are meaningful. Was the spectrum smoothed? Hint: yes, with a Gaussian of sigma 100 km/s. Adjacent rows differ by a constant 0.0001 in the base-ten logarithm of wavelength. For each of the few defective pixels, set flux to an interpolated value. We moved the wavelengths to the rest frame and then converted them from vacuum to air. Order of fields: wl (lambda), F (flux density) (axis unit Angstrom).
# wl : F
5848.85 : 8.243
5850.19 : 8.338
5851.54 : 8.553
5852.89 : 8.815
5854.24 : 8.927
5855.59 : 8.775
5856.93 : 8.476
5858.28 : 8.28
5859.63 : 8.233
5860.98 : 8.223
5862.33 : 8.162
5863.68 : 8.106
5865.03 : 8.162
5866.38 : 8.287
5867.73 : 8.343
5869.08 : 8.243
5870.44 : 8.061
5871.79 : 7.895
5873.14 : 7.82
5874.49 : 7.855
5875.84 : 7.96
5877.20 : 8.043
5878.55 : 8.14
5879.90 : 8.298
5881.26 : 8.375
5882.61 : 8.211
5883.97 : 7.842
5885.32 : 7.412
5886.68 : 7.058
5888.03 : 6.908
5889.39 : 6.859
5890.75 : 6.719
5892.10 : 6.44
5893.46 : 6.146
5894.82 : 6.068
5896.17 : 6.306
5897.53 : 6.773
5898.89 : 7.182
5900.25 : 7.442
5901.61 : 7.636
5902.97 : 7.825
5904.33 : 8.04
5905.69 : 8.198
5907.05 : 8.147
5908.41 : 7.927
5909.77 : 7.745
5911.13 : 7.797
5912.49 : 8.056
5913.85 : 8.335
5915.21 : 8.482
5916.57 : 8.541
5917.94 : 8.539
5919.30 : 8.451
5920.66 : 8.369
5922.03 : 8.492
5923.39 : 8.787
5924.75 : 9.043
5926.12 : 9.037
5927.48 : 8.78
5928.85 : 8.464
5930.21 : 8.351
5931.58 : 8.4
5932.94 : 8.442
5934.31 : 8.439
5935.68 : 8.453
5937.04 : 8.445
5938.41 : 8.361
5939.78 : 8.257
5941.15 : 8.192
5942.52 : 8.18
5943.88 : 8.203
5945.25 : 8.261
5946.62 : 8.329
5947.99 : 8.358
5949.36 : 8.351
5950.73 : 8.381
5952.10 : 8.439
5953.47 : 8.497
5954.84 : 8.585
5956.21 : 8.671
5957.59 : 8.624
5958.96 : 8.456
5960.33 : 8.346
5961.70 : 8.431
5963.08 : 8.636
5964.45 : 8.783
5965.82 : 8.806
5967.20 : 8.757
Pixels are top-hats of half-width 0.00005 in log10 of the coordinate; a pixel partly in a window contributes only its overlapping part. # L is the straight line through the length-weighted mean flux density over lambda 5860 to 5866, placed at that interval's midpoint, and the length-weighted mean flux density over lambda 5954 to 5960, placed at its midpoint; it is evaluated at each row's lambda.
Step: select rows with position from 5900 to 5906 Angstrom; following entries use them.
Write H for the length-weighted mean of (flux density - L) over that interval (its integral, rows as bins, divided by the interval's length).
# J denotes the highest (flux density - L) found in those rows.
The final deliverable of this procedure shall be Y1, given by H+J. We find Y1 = -0.7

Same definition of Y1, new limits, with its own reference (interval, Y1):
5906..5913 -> -0.6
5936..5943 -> -0.2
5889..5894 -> -3.2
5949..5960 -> 0.1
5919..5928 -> 0.9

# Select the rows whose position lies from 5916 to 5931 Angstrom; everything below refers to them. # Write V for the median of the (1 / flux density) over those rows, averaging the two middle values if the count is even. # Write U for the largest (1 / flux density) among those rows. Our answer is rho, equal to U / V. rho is 1.02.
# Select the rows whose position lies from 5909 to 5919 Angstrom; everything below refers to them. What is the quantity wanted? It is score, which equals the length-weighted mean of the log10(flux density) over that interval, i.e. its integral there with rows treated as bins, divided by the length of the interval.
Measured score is 0.915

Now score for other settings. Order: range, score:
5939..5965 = 0.925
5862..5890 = 0.897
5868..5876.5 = 0.903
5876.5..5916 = 0.875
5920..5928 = 0.942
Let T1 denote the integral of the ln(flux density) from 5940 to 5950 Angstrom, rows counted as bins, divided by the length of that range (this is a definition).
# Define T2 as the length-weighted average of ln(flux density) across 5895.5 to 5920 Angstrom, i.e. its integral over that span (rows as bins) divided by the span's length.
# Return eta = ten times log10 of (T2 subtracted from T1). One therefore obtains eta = -12.7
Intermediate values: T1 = 2.11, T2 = 2.06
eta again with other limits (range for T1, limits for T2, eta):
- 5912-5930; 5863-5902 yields -8.8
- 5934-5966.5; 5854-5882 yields -15.7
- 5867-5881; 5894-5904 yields -8.6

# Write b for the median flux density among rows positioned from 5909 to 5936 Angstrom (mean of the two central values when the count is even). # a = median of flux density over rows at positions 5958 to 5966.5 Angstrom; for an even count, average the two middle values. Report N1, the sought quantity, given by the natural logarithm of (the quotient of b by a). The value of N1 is -0.01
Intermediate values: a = 8.55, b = 8.5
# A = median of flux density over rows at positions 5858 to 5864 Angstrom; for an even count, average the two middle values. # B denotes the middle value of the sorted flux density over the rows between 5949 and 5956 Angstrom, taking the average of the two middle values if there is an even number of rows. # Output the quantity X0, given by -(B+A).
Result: -16.7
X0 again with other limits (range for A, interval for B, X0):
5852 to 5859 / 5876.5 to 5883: -17.0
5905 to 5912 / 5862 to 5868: -16.1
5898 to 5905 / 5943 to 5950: -16.0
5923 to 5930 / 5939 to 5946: -17.0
